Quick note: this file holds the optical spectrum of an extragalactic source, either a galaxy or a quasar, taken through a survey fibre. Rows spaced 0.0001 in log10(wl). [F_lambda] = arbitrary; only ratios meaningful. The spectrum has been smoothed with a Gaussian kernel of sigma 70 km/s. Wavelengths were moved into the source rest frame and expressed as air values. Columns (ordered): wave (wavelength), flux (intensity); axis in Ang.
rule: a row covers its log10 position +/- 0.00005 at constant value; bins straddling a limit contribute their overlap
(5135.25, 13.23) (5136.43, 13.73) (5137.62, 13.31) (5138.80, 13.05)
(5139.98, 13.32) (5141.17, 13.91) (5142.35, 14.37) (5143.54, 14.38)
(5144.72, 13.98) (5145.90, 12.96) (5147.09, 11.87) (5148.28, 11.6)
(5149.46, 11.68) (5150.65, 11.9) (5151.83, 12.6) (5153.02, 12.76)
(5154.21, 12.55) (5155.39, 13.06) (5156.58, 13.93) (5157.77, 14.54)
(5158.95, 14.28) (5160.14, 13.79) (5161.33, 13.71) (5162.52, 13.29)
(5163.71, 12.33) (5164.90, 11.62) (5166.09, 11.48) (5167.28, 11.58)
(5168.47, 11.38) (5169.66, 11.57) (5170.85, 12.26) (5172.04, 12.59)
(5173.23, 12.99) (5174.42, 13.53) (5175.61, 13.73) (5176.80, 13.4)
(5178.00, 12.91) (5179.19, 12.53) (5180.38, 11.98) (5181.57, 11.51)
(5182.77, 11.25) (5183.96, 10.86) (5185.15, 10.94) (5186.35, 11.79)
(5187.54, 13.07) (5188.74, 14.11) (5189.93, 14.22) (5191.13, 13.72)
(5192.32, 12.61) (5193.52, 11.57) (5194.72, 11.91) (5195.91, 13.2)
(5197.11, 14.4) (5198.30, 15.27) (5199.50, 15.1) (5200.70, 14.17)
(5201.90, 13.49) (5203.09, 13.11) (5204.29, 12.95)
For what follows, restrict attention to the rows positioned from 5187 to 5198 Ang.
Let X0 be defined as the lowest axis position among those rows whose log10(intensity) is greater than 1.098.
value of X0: 5187.54 Ang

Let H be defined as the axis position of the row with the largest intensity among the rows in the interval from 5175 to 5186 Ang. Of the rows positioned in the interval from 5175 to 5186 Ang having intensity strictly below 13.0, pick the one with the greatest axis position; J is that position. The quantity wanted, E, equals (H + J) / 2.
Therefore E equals 5180.4 Ang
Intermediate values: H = 5175.61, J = 5185.15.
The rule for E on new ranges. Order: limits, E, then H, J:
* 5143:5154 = 5148.3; 5143.54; 5153.02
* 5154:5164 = 5160.7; 5157.77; 5163.71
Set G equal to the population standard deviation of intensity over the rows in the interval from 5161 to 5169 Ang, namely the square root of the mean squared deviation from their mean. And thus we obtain 0.88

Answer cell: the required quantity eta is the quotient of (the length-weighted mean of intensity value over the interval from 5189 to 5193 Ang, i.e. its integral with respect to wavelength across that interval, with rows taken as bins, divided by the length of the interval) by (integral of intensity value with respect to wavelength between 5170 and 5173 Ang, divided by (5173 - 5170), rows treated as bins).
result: 1.09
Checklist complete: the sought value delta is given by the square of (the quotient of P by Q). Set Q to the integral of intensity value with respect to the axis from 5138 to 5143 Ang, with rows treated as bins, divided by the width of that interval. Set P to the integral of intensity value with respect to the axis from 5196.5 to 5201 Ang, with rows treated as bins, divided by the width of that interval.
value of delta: 1.17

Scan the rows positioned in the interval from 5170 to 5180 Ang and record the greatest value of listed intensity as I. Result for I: 13.73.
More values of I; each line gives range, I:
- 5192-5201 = 15.27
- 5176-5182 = 13.4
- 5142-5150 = 14.38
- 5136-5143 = 14.37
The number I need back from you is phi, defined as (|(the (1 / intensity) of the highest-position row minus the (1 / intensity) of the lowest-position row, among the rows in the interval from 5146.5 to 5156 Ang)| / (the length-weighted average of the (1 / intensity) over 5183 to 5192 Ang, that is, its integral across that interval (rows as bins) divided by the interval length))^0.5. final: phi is 0.31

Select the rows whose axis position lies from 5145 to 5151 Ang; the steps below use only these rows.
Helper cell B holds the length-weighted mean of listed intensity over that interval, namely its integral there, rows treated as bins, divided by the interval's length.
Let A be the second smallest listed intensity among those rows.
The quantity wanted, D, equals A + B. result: 23.8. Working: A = 11.68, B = 12.1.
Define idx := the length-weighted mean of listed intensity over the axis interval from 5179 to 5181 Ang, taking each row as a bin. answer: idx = 12.2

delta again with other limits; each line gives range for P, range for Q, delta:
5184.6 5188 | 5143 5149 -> 0.85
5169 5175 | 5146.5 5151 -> 1.15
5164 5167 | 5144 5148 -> 0.81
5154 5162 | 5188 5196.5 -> 1.11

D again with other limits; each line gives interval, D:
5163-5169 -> 23.2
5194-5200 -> 27.1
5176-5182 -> 24.5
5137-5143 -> 26.9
